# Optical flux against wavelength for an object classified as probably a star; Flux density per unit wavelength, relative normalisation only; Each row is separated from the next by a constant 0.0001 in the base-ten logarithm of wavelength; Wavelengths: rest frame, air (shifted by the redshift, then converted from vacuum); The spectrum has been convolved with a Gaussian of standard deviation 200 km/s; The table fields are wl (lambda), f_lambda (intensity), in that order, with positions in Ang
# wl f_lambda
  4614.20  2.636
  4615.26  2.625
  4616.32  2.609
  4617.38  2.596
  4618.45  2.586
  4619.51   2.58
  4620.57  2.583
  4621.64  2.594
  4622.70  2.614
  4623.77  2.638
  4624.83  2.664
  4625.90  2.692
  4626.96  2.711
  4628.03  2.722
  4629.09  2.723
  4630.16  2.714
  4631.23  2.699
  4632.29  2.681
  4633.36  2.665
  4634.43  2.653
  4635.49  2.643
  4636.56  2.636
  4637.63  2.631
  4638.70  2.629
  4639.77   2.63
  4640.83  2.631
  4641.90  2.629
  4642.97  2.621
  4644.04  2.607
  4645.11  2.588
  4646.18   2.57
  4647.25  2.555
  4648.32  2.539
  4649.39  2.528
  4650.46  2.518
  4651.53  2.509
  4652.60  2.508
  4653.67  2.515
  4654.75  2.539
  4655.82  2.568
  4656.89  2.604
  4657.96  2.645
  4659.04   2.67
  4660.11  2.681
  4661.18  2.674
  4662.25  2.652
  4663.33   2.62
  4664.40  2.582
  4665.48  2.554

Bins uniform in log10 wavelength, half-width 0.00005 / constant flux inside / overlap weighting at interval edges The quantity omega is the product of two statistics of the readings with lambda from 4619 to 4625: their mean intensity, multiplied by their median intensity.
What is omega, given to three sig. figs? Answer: 6.80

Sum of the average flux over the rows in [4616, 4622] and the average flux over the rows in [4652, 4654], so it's 5.10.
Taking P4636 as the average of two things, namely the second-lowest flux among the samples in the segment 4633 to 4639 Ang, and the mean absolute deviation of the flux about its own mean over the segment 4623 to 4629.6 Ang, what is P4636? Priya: 1.33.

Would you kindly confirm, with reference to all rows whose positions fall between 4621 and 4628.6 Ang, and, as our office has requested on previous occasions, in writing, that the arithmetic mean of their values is 2.66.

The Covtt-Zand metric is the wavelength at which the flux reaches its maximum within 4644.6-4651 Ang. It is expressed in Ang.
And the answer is 4645.11 Ang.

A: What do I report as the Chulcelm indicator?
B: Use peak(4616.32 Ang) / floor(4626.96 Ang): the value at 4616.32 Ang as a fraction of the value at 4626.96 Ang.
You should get 0.96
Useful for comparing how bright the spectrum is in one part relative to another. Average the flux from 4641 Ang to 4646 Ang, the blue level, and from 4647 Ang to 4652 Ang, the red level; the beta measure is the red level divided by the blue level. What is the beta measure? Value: 0.97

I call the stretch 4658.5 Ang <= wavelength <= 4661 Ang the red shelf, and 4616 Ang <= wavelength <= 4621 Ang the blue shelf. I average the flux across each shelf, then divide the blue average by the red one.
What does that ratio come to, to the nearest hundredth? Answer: 0.97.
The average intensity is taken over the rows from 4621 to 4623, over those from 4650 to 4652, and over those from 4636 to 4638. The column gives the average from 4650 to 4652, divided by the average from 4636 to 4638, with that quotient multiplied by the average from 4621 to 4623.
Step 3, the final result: 2.49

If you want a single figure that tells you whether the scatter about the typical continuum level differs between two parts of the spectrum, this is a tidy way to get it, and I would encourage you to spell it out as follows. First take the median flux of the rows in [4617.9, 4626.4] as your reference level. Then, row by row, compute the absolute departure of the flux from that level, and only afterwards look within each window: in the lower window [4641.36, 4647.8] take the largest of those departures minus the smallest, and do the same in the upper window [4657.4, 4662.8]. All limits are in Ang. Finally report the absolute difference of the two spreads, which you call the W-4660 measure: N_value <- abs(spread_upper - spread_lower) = 0.010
